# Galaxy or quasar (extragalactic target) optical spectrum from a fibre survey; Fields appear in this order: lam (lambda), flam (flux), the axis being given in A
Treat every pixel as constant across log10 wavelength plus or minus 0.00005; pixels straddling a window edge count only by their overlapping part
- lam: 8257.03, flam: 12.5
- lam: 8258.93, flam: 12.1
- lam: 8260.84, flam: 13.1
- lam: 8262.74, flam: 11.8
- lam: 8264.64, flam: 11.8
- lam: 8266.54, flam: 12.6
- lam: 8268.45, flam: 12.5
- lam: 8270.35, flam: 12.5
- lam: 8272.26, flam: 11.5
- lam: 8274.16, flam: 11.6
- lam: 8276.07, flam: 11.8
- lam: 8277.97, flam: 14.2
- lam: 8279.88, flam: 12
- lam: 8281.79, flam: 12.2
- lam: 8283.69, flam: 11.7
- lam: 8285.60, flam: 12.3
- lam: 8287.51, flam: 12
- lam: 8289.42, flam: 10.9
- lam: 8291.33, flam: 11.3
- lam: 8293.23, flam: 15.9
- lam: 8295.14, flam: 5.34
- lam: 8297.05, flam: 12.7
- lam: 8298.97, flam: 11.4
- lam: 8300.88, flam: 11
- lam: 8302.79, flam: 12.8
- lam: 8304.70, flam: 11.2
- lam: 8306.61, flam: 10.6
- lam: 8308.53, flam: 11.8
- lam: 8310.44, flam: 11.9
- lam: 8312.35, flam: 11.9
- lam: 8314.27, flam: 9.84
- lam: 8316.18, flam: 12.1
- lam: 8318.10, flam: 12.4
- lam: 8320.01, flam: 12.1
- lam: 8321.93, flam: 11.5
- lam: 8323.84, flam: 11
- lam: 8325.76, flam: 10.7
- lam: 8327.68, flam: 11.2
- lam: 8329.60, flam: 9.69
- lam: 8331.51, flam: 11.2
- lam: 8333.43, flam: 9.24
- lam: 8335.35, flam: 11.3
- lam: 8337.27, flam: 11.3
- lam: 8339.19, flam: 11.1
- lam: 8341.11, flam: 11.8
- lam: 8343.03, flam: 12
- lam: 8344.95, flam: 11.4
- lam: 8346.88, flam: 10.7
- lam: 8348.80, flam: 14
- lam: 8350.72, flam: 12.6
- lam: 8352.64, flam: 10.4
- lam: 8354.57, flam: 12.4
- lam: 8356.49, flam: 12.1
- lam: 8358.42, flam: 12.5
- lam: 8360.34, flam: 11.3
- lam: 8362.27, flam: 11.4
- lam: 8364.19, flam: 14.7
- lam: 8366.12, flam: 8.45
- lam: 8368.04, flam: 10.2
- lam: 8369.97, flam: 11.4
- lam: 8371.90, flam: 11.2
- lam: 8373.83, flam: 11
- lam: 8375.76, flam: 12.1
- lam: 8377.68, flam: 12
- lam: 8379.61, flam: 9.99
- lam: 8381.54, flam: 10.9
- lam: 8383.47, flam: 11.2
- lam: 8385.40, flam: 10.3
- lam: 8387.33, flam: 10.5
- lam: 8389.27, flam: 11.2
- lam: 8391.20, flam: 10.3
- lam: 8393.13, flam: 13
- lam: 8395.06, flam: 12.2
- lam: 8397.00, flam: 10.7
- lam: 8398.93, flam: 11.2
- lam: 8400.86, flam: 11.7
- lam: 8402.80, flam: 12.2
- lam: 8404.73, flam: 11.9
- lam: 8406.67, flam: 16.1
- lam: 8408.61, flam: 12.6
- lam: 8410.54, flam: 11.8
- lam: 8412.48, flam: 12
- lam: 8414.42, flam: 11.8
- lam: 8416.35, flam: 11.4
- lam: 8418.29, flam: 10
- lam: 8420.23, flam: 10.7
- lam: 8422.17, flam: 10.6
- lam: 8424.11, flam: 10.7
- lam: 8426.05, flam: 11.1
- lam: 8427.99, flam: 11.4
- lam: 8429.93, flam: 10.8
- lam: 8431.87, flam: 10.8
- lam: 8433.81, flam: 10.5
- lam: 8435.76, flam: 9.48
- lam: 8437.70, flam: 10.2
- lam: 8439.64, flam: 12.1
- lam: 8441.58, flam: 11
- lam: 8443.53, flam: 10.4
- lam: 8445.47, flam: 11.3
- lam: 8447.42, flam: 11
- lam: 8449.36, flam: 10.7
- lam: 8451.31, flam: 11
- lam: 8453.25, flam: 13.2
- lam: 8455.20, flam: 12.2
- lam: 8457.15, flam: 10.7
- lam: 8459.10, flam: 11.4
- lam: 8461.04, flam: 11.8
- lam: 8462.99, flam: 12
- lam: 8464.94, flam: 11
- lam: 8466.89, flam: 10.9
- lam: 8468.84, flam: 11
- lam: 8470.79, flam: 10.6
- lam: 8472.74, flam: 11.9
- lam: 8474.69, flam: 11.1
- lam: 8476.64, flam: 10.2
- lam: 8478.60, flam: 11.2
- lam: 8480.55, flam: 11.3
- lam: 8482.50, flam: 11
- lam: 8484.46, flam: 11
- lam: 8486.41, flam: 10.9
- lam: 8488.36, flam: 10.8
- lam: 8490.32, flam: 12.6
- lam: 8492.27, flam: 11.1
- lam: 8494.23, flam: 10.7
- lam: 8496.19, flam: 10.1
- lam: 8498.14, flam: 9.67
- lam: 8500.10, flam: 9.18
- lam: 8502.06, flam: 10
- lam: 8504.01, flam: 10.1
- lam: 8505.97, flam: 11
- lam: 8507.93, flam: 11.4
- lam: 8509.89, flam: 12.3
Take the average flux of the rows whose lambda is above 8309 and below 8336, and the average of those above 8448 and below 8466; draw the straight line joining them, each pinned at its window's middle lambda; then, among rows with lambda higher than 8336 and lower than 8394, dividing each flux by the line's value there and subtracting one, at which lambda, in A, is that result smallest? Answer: 8366.12 A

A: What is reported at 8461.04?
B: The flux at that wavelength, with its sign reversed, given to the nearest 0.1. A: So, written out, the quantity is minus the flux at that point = -11.8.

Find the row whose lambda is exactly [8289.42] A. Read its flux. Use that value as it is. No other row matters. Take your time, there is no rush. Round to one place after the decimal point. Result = 10.9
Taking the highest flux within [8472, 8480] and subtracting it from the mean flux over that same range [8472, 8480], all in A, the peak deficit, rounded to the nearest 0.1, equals -0.8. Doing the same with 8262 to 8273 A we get -0.5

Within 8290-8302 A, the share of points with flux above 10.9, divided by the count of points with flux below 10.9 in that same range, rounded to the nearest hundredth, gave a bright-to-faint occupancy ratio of 0.83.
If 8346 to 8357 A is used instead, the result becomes 0.33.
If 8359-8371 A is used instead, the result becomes 0.33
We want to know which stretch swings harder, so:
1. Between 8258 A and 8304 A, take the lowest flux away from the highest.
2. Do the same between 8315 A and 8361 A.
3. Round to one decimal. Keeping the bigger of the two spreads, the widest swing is 10.6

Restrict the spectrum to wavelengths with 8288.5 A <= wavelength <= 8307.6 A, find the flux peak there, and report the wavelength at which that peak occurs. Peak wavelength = 8293.23 A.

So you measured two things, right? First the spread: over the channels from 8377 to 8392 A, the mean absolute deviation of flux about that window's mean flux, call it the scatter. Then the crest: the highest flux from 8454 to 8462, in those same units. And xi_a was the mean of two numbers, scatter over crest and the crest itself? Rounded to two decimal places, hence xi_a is 6.12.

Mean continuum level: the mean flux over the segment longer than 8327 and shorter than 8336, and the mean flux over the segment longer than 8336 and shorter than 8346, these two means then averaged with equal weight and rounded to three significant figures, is 11.0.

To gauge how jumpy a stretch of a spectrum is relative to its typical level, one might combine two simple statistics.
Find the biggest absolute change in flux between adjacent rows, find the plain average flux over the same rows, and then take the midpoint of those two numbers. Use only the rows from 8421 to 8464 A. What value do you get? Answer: 6.7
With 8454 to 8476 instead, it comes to 6.4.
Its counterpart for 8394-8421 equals 8.0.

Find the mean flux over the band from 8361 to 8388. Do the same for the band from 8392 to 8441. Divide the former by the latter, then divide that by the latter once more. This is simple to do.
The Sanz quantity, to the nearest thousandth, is 0.084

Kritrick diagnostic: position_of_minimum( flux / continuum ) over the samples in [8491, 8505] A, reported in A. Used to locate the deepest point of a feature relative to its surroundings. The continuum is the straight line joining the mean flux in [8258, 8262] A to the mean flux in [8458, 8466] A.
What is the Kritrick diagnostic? 8500.10 A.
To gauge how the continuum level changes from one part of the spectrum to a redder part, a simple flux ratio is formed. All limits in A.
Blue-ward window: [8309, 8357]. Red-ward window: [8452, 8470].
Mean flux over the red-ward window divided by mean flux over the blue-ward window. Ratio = 1.01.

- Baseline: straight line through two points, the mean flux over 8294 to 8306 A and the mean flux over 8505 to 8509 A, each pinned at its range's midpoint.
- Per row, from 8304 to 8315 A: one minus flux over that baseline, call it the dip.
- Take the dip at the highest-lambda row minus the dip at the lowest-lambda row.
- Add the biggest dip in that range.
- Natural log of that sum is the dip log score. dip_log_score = -1.5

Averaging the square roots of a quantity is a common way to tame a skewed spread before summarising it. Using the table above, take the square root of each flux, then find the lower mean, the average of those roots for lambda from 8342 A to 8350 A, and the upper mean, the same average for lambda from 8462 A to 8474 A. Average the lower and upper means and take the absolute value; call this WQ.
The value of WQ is 3.41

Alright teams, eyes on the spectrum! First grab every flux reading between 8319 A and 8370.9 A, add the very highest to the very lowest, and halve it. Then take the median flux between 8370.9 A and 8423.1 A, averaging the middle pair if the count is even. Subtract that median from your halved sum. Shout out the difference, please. 0.4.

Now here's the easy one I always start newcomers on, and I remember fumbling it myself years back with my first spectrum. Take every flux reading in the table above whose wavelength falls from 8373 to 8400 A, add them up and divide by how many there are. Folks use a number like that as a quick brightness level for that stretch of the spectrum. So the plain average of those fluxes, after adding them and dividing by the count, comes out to 11.2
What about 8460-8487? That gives 11.1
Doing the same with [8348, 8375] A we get 11.7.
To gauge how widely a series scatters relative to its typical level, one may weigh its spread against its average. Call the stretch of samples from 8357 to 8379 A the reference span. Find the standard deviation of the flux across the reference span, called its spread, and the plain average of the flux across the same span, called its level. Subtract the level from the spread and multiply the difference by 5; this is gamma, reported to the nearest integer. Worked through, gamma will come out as -50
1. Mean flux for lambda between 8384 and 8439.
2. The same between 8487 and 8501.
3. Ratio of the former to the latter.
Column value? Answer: 1.07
